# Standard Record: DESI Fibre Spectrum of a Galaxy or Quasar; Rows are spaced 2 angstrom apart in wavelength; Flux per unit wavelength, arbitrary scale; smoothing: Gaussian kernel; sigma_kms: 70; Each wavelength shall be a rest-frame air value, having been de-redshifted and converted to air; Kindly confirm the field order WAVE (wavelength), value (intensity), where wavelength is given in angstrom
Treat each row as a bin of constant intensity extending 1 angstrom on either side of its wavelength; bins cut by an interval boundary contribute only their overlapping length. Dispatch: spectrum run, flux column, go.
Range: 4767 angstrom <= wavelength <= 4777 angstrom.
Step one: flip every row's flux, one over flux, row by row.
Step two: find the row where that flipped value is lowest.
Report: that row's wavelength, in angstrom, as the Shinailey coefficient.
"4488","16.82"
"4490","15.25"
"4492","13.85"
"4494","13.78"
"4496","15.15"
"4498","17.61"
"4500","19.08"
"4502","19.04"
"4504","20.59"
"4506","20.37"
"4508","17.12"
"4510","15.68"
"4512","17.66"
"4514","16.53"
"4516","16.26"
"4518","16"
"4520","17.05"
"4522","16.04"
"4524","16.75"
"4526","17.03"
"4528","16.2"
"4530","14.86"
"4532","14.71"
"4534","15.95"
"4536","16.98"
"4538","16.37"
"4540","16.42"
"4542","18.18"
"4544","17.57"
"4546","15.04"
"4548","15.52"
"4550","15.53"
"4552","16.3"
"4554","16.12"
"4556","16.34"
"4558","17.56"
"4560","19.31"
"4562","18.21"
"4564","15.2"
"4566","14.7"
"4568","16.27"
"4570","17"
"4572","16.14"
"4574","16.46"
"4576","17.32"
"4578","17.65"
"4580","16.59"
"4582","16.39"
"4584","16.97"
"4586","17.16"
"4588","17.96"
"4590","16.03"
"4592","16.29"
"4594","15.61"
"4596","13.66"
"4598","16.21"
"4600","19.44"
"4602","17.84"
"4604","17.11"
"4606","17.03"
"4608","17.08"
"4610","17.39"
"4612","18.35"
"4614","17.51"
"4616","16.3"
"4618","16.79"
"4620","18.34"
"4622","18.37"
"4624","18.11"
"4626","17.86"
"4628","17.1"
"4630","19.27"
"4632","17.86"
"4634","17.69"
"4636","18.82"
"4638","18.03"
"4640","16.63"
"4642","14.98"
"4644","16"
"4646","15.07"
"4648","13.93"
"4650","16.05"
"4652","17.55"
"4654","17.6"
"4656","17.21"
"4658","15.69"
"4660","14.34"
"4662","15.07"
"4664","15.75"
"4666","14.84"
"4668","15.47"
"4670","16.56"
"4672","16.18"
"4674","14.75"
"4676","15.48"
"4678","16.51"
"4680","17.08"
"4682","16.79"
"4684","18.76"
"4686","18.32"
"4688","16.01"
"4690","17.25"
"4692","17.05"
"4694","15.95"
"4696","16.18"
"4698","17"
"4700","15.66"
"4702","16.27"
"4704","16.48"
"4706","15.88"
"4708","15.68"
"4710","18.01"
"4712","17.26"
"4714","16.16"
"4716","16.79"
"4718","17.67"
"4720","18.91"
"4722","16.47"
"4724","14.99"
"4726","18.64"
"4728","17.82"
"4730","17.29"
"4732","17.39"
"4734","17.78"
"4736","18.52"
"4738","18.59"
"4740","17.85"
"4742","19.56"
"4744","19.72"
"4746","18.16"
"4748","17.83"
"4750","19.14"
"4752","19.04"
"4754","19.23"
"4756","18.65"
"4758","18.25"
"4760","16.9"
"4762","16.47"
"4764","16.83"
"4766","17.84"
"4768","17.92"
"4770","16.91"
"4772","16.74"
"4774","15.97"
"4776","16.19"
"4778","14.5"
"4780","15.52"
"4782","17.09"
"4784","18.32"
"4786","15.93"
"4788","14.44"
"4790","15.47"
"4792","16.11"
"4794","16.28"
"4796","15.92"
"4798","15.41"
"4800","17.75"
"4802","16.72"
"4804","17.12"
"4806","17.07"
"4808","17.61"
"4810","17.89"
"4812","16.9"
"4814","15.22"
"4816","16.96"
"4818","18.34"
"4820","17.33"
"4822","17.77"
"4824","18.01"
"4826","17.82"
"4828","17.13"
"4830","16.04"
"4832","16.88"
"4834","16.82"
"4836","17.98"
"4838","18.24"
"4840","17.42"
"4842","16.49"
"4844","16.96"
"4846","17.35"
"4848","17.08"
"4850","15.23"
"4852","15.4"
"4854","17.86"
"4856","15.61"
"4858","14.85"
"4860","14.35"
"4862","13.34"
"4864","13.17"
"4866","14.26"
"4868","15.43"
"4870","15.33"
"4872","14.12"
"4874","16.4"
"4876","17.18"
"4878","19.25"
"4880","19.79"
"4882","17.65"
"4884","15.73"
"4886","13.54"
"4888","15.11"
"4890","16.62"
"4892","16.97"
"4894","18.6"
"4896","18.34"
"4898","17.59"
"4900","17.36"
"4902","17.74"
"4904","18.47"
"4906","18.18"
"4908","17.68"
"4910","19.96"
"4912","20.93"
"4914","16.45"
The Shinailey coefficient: 4768 angstrom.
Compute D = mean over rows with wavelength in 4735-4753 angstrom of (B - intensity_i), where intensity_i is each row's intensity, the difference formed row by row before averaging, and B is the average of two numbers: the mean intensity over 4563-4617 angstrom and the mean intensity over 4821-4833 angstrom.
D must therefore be -1.71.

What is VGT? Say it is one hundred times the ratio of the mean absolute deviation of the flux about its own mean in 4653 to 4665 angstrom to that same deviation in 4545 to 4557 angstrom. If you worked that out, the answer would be 219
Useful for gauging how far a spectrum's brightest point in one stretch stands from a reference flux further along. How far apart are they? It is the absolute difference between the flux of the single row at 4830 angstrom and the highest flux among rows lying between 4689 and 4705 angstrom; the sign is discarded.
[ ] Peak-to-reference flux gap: 1.2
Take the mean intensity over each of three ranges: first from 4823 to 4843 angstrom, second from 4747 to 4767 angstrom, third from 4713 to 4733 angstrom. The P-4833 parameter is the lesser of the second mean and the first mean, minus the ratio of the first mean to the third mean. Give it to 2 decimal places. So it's 16.28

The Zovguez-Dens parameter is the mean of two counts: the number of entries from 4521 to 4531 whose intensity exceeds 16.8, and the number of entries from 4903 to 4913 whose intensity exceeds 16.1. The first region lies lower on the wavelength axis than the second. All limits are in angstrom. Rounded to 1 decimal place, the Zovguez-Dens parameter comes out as 3.0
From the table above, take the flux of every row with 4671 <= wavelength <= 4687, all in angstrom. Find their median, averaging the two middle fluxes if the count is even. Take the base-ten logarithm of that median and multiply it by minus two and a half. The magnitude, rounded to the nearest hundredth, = -3.05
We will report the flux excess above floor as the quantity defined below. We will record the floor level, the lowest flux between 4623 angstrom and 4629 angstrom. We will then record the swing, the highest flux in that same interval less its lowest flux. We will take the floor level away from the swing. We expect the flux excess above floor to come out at -16.1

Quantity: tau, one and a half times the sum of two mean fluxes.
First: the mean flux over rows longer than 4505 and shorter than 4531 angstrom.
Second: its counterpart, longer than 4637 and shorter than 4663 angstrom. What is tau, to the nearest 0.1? 49.1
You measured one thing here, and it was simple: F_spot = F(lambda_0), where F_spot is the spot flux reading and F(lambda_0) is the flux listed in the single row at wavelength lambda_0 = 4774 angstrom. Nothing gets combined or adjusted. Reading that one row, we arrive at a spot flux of 15.97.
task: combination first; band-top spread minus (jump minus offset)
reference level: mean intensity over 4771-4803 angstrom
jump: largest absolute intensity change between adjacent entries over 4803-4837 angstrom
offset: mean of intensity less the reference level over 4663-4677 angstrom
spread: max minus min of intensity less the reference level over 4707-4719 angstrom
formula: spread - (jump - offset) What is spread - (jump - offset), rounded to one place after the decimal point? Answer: 0.0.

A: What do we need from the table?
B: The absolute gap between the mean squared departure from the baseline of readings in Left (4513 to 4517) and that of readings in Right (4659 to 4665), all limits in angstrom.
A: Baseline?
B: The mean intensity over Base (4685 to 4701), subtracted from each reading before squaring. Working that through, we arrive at 2.9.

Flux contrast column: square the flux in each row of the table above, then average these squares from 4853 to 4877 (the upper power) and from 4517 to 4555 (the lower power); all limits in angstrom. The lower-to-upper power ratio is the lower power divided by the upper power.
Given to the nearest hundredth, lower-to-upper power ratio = 1.14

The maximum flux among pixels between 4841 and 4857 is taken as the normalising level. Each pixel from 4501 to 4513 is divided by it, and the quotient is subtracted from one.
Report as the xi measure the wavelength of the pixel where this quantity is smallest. 4504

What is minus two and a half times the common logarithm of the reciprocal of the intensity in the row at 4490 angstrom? 2.96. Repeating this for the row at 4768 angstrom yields 3.13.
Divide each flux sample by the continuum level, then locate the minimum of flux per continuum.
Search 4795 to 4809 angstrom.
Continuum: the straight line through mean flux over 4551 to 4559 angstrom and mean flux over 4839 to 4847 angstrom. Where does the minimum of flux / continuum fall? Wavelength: 4798 angstrom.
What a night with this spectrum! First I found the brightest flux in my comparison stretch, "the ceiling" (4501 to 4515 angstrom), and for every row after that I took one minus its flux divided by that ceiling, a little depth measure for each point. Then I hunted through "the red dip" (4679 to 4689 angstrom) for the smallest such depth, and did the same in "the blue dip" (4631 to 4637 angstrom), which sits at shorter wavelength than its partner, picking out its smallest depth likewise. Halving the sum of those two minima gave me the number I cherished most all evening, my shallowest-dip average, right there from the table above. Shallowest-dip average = 0.087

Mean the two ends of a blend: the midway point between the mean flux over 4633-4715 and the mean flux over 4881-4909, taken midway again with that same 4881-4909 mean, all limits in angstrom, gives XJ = 16.9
